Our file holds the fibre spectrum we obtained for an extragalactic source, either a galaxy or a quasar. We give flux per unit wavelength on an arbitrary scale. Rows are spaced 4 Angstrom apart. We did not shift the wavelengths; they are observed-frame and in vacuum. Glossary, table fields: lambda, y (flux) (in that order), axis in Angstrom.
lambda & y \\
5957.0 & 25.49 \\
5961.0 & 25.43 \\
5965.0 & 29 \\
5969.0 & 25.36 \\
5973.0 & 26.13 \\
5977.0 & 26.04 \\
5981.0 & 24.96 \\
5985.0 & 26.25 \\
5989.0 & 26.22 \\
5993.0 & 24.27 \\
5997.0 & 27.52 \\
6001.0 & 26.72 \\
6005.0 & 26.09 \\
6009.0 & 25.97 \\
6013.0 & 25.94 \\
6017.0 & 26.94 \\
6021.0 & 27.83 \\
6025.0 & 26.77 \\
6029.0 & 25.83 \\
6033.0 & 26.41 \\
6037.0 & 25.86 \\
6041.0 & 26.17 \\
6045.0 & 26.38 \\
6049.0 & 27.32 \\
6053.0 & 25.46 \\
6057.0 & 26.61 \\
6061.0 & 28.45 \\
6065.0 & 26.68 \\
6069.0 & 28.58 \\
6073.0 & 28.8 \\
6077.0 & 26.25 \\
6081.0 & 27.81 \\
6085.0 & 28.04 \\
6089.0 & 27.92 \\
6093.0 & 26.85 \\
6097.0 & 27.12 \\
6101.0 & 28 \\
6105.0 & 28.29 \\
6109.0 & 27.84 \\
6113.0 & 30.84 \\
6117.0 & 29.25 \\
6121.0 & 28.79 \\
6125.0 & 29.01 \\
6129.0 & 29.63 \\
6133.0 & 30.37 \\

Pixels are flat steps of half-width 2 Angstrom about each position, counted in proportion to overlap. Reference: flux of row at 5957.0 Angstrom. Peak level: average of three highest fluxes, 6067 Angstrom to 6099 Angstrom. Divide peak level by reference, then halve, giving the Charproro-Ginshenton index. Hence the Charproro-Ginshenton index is 0.559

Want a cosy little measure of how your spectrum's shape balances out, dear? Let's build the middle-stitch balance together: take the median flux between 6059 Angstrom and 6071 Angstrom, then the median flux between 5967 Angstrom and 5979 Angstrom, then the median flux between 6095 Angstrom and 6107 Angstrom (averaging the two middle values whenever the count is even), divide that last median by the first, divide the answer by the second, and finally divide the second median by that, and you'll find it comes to 689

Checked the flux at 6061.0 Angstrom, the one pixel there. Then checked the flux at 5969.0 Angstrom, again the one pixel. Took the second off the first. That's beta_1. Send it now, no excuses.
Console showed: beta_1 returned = 3.1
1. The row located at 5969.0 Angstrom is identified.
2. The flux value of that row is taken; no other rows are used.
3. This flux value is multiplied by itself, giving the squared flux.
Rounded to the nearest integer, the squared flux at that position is 643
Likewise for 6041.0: 685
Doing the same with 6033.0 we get 697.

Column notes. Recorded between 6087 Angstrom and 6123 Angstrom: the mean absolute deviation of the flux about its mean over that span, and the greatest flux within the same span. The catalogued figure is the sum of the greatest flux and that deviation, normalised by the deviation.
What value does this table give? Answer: 36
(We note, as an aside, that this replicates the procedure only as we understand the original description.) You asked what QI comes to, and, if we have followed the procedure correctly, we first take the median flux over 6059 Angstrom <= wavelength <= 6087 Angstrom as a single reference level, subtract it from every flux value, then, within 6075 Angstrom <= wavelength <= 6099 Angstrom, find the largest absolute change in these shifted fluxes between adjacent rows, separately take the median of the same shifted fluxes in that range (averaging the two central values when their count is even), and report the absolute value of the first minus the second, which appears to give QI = 2.1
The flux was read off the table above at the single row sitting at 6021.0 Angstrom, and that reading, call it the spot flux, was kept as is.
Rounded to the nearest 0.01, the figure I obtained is 27.83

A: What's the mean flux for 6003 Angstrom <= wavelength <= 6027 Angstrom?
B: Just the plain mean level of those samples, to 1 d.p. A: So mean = 26.6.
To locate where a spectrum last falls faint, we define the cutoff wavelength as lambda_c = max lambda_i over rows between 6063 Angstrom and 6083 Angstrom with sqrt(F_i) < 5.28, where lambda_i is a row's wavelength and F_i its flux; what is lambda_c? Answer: 6081.0 Angstrom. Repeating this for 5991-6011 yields 6009.0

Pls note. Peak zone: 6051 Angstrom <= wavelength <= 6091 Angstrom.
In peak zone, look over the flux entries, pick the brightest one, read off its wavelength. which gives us 6073.0 Angstrom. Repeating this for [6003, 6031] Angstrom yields 6021.0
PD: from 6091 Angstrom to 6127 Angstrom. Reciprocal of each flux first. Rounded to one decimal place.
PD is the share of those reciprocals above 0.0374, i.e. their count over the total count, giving 0.0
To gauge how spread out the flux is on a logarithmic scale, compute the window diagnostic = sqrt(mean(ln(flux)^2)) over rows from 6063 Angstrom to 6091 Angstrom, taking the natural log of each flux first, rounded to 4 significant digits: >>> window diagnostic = 3.322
